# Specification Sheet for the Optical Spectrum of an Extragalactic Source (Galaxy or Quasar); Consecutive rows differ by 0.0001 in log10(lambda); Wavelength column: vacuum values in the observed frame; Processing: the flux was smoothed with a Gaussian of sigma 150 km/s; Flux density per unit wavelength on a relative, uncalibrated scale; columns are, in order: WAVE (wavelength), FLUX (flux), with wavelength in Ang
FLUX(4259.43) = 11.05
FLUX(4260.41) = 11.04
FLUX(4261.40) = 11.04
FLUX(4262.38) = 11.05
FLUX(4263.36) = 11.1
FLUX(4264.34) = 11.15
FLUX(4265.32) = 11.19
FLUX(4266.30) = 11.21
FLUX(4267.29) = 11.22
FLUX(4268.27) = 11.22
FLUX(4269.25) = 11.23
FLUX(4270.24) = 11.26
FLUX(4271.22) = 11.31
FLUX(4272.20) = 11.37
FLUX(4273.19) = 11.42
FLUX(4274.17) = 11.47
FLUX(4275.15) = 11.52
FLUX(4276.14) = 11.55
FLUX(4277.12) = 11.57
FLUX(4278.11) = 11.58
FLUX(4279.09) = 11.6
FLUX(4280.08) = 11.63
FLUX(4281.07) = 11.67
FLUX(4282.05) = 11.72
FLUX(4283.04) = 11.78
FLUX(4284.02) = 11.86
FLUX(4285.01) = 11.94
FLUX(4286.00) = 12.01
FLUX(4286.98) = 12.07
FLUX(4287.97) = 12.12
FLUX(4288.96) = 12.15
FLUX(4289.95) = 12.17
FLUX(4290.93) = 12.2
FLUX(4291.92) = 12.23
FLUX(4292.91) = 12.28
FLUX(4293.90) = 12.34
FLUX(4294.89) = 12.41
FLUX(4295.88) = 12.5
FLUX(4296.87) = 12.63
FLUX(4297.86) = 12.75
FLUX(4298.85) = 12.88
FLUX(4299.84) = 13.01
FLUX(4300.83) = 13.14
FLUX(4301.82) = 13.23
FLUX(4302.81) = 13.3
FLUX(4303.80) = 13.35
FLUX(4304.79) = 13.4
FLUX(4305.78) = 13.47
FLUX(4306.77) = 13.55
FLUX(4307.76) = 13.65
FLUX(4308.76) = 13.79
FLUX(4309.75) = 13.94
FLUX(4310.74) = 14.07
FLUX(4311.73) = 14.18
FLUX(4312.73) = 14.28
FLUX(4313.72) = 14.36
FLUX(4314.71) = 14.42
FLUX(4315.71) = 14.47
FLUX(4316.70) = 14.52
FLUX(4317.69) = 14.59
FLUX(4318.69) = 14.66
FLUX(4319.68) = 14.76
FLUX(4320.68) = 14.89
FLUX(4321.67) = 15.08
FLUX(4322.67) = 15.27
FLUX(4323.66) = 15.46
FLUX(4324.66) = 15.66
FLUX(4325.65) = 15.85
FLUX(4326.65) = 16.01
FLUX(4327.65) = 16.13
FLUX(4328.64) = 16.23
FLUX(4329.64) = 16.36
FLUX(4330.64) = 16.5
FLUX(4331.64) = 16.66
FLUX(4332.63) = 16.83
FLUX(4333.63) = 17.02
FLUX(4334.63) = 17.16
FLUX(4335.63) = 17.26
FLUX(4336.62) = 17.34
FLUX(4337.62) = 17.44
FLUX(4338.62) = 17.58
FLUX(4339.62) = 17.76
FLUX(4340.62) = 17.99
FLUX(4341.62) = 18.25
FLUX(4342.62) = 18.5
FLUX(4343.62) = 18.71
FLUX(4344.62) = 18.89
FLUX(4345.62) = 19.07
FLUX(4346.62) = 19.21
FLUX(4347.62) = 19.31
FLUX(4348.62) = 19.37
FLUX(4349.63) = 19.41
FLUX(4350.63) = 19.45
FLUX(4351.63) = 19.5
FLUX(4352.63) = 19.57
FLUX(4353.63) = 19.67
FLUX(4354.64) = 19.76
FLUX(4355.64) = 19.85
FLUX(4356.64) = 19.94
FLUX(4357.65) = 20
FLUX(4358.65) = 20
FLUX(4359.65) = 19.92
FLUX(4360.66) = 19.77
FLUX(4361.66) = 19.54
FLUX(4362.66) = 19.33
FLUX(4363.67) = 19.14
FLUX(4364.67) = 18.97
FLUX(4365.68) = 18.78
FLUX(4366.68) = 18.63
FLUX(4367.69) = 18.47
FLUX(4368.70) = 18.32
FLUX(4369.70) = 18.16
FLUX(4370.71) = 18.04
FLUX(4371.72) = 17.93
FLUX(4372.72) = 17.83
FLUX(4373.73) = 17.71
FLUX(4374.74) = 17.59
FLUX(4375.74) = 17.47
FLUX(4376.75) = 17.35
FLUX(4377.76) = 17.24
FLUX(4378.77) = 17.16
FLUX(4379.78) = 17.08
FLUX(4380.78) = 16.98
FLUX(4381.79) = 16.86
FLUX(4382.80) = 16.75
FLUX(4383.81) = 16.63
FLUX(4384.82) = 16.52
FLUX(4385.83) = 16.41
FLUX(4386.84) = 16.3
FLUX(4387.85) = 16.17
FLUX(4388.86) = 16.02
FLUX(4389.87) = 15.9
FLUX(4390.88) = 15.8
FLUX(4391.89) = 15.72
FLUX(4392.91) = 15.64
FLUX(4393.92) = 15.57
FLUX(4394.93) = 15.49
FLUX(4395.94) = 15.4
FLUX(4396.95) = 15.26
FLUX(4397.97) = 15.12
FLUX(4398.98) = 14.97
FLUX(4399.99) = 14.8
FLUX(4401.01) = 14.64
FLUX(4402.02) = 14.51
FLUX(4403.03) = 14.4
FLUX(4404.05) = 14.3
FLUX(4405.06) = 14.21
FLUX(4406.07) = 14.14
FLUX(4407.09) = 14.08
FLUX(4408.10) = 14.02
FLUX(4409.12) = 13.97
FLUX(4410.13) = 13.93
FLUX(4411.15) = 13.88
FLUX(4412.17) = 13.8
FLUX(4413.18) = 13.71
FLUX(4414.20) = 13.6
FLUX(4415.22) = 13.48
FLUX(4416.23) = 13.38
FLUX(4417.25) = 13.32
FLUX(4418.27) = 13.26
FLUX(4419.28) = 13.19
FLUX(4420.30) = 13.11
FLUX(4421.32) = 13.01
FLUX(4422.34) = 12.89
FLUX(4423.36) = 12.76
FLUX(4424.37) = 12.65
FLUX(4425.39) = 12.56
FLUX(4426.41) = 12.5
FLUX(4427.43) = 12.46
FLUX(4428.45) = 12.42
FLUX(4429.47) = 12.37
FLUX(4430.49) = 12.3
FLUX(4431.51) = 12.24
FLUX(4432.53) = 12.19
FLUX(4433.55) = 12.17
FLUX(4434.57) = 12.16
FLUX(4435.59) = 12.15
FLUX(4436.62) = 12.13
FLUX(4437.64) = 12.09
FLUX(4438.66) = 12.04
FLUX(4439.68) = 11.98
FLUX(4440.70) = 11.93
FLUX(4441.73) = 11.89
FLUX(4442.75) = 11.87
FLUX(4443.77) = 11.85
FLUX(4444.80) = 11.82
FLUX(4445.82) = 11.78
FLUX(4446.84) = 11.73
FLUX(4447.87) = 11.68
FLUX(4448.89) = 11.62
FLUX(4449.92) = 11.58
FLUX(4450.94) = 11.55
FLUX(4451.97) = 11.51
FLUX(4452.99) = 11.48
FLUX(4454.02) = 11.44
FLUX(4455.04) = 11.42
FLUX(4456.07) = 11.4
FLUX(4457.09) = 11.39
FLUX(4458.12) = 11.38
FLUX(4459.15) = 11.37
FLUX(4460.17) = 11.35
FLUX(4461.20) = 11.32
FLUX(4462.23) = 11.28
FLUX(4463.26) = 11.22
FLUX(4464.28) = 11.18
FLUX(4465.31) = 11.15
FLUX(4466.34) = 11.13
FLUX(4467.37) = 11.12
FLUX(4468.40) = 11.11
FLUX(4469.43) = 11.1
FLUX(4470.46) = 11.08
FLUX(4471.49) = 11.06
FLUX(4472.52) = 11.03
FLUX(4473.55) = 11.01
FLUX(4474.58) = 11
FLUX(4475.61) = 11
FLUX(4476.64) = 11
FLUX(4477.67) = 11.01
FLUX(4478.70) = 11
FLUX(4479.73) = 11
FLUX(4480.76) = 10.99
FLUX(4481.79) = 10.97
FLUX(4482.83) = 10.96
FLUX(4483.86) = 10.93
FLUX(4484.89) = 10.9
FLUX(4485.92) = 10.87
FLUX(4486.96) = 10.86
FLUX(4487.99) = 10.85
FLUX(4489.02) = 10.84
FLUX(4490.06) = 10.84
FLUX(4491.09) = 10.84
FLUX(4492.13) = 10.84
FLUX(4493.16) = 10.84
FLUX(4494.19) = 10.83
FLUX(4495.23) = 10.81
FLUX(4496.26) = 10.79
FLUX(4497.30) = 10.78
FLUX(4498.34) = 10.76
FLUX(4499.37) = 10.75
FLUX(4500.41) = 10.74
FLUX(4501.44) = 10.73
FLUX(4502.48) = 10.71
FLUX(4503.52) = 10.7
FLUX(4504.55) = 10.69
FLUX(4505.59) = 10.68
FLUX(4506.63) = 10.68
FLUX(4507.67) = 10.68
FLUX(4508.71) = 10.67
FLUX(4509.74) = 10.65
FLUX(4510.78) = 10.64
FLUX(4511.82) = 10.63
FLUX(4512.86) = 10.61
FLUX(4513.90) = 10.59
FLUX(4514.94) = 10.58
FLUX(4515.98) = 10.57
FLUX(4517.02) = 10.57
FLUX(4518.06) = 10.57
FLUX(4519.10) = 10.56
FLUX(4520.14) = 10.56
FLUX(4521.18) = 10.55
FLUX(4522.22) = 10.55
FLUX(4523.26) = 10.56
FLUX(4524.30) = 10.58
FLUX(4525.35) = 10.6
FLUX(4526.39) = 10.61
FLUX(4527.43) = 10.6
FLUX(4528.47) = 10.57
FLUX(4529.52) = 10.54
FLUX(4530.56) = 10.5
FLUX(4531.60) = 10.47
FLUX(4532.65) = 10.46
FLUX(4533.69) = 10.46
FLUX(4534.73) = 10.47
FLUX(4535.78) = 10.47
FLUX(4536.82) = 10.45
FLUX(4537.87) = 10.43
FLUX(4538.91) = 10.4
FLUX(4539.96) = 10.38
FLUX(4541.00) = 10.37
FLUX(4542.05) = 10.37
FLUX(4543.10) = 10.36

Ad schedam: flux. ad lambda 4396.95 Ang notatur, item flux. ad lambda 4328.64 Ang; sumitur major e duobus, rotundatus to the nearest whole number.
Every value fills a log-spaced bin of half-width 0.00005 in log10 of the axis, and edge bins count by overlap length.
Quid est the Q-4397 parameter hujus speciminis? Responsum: 16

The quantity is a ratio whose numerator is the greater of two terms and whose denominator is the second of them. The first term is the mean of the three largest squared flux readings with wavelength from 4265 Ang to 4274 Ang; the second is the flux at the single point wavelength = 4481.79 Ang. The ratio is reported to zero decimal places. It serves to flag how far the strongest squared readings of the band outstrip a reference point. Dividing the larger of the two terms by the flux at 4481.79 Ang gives 12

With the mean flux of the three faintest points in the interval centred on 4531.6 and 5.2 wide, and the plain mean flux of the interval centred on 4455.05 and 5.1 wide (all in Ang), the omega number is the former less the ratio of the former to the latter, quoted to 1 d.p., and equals 9.5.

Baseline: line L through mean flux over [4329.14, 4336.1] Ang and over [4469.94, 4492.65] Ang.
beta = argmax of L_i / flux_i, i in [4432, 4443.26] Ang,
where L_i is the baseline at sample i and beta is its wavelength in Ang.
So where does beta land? 4432.53 Ang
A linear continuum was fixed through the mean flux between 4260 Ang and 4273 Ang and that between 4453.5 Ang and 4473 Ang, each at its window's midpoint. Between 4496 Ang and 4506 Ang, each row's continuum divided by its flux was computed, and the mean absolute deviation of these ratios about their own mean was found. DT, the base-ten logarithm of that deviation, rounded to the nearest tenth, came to -2.5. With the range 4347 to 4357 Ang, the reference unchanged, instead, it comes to -2.3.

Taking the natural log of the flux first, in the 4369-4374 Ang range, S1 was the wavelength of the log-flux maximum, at 4369.70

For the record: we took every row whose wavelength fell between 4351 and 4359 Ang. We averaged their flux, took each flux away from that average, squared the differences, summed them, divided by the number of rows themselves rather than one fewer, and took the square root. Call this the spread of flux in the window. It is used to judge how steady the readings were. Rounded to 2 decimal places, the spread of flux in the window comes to 0.18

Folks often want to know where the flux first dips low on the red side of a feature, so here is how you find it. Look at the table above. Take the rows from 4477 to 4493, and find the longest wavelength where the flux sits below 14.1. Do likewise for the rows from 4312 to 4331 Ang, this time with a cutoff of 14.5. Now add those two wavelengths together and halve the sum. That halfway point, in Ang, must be 4403.9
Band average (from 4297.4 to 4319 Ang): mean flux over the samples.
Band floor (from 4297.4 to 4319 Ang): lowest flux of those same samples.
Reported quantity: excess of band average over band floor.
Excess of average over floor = 1.02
